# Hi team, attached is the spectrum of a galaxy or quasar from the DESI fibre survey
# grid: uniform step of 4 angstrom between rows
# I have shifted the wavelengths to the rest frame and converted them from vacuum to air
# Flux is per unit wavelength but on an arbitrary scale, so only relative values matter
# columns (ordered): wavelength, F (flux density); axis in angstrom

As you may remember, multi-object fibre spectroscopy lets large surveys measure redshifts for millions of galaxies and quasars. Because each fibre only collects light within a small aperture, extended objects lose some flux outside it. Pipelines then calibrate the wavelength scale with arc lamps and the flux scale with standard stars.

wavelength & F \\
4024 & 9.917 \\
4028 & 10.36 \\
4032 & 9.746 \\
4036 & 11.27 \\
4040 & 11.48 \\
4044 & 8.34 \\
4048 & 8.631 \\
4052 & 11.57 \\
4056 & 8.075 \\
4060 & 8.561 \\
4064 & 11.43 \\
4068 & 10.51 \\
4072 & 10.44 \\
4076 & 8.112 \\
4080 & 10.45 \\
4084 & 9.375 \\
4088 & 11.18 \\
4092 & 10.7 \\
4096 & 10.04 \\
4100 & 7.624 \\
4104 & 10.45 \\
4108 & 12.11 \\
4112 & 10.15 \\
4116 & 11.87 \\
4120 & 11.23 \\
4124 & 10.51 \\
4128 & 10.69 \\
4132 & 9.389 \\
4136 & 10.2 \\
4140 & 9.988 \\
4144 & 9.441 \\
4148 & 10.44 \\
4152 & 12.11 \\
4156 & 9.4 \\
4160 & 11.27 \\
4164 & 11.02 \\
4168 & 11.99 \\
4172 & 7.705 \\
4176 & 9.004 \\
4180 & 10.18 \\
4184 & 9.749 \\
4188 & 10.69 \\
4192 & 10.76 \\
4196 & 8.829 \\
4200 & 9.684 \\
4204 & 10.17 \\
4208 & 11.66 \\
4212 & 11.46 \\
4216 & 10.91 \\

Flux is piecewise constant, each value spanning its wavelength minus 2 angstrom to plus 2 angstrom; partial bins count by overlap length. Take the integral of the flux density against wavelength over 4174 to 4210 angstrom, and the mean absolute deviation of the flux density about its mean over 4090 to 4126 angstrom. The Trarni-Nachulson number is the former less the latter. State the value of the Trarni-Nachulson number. 362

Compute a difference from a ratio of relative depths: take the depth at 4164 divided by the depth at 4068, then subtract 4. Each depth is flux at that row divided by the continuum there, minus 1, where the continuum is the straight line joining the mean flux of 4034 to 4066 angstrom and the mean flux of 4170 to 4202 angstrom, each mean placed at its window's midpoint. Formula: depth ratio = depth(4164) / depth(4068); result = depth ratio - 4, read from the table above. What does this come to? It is -1.8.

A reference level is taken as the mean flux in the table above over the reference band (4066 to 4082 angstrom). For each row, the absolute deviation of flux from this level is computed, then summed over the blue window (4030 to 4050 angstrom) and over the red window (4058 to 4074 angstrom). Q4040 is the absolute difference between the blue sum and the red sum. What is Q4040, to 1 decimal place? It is 1.8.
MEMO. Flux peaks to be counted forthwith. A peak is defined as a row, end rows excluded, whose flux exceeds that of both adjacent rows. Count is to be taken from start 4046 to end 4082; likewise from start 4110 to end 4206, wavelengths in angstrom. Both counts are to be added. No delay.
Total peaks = 10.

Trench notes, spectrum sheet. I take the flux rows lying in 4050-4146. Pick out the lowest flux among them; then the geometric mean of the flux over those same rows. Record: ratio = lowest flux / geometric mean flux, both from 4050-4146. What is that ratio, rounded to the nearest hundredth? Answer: 0.75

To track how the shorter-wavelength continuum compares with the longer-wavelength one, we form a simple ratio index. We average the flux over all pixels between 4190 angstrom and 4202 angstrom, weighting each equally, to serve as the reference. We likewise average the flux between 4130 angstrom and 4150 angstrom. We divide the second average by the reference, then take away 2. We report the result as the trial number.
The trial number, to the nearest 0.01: -0.99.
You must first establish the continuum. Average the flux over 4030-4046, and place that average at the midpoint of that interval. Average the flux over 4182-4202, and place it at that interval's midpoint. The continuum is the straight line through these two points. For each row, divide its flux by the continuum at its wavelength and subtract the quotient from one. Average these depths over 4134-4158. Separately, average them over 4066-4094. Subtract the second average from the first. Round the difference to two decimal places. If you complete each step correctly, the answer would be -0.03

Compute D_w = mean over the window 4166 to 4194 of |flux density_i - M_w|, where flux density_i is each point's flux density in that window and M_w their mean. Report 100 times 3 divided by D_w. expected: 294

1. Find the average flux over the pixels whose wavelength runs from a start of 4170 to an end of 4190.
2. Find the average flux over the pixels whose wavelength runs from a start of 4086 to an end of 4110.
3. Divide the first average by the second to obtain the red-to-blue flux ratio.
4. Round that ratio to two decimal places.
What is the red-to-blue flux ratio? 0.91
